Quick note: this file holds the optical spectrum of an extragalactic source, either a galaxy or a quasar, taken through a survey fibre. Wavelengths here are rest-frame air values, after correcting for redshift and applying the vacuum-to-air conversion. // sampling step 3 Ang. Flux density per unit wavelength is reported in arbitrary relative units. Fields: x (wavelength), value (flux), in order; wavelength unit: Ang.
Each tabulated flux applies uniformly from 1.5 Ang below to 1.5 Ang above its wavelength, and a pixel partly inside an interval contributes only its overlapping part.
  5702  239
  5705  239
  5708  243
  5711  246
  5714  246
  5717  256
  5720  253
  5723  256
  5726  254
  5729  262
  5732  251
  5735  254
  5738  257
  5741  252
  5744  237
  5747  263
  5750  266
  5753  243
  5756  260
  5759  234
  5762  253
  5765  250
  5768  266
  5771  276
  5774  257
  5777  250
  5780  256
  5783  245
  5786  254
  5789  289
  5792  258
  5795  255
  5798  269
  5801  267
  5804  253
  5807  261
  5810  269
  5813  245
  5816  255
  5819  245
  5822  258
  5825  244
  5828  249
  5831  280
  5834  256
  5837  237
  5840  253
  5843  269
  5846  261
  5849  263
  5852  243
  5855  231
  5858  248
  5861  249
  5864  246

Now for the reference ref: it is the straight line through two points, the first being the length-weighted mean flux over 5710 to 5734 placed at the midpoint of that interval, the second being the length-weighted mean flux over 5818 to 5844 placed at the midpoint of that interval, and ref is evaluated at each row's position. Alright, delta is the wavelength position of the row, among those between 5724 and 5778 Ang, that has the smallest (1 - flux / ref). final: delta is 5771 Ang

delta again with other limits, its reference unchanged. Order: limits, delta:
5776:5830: 5789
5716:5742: 5729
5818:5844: 5831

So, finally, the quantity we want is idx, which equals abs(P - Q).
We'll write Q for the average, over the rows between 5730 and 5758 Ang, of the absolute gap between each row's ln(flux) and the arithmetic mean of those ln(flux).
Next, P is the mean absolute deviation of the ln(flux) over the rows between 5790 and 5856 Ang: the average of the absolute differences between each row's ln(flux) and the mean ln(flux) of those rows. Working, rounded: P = 0.0358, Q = 0.0279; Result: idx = 0.0079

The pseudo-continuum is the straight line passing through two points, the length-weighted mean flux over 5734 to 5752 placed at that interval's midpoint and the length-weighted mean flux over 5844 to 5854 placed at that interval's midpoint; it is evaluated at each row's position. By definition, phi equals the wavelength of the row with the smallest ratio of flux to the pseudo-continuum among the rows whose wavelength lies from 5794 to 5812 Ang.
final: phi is 5804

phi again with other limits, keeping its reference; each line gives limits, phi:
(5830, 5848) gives 5837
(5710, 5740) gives 5714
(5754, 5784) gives 5759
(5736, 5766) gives 5759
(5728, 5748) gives 5744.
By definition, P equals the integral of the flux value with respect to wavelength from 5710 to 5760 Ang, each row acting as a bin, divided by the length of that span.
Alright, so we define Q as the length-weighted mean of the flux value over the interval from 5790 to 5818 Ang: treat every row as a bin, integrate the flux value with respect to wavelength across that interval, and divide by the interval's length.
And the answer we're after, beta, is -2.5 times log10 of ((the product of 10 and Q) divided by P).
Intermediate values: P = 253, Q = 259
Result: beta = -2.53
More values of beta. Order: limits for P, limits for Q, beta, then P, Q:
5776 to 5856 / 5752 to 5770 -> -2.48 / 256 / 252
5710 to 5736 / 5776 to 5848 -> -2.52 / 253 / 258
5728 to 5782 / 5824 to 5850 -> -2.51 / 255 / 257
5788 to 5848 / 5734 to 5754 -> -2.48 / 258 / 253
